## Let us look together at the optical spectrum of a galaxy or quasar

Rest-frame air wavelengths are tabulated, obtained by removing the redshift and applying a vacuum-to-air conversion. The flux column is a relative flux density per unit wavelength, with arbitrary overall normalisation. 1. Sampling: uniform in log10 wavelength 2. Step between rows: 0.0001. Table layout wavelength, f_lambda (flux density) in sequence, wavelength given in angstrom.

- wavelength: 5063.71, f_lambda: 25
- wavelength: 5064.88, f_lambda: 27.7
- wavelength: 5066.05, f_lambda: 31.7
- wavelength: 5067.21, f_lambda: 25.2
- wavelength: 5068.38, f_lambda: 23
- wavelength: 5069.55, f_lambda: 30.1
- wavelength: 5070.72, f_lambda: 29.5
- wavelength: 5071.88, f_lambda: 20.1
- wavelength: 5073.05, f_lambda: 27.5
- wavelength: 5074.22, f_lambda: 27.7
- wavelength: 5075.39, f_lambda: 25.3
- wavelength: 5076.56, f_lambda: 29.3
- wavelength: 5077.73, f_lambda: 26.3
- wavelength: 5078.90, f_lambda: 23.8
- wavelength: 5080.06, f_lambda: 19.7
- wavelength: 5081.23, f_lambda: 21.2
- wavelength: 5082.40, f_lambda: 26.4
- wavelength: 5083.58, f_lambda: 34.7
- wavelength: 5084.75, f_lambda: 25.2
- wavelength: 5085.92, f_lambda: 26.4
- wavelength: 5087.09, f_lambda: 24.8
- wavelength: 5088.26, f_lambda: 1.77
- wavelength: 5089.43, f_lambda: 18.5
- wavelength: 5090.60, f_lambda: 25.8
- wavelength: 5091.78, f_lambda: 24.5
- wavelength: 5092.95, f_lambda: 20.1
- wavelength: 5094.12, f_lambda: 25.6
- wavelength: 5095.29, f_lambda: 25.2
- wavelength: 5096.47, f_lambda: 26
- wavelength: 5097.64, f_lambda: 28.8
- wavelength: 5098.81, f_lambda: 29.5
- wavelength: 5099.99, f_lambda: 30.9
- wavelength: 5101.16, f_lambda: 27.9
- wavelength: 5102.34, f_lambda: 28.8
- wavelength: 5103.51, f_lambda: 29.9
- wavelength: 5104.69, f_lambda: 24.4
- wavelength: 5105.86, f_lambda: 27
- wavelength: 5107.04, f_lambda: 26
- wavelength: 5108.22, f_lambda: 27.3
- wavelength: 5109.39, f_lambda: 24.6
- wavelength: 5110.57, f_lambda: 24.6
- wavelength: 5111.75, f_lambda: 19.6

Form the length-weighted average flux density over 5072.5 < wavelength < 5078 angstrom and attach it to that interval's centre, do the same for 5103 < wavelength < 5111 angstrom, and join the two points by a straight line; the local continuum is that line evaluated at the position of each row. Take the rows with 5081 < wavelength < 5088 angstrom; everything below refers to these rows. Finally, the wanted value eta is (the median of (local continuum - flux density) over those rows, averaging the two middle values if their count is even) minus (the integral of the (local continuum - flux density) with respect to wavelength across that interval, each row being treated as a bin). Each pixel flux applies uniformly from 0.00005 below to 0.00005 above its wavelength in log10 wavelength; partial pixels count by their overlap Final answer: -9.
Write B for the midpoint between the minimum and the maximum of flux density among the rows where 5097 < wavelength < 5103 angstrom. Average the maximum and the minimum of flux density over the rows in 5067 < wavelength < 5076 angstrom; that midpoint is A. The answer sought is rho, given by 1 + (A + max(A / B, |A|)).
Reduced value 51.2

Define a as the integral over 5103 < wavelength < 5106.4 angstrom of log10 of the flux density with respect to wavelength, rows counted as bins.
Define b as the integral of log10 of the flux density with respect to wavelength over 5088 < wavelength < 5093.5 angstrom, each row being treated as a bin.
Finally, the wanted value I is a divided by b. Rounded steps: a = 5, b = 6.5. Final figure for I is 0.8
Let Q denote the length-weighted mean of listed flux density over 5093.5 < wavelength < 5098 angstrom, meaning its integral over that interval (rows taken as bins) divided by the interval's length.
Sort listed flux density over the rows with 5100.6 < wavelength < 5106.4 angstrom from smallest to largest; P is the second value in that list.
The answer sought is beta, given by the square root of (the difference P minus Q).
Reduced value 0.87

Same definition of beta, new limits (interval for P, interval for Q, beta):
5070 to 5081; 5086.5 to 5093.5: 0.92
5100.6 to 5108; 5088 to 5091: 3.13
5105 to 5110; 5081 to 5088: 0.67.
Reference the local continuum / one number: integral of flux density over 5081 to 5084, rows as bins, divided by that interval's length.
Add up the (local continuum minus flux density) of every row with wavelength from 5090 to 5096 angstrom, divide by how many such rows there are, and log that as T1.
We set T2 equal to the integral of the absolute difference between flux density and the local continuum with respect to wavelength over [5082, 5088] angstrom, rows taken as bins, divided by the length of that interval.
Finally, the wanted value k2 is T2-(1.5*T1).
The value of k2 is -1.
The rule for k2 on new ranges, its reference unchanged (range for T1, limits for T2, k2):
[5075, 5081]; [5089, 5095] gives 0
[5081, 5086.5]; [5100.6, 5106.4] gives 0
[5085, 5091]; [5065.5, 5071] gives -9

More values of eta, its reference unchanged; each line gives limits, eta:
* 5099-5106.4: 12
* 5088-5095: -40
